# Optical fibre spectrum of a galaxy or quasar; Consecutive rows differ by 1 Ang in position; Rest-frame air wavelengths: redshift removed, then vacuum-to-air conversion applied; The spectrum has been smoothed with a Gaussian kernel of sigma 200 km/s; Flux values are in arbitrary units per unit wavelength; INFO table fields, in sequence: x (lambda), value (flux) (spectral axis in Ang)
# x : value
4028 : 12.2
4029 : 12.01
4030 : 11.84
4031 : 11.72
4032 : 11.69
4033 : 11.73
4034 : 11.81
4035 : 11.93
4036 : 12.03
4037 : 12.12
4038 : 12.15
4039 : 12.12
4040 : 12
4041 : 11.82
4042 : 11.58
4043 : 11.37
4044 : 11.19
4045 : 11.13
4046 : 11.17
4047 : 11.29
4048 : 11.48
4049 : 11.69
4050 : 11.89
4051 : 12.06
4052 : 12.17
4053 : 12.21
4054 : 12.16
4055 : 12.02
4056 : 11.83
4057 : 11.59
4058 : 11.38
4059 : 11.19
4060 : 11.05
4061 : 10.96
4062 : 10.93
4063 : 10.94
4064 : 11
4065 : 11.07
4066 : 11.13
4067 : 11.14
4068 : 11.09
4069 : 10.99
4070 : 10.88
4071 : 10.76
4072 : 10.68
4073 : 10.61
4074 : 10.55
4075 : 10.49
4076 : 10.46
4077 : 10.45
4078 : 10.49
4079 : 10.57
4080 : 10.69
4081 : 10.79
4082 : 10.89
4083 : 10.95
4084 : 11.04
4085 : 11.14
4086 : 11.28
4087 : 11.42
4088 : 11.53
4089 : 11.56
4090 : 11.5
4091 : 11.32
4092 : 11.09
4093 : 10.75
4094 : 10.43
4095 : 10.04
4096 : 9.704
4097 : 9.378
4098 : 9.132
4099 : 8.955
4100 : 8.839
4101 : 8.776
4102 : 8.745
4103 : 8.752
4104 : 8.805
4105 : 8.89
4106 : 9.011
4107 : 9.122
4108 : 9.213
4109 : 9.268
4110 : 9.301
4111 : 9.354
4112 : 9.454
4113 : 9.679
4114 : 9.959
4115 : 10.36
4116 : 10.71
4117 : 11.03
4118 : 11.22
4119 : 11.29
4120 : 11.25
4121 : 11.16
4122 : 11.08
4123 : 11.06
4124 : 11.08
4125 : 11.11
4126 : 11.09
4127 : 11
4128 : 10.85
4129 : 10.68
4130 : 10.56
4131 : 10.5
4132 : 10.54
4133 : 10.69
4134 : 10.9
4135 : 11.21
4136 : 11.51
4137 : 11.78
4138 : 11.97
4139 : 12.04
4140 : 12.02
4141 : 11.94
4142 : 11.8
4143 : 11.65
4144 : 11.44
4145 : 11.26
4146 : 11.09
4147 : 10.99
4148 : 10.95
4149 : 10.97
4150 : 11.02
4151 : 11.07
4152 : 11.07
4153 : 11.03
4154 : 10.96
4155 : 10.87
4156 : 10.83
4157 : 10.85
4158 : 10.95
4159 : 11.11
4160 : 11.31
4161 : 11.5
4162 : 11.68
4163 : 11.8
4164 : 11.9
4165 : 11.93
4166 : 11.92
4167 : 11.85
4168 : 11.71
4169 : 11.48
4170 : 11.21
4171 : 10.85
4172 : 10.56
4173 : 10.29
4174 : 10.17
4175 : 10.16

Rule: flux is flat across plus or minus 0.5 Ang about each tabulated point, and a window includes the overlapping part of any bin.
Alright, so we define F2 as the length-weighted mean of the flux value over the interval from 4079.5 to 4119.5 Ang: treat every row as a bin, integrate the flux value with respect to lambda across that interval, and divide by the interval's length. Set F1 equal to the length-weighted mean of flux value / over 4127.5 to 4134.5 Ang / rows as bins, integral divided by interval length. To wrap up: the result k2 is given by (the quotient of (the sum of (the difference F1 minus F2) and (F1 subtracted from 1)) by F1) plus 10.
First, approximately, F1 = 10.7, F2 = 10.1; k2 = 9.14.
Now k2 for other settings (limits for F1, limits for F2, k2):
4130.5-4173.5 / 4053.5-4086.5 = 9.11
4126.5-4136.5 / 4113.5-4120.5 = 9.09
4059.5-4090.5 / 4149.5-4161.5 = 9.08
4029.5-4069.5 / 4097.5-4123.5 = 9.24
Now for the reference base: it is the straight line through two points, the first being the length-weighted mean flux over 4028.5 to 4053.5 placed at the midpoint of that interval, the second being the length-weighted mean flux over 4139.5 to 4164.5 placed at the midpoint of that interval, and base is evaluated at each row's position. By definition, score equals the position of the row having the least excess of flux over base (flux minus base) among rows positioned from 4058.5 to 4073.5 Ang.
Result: 4073 Ang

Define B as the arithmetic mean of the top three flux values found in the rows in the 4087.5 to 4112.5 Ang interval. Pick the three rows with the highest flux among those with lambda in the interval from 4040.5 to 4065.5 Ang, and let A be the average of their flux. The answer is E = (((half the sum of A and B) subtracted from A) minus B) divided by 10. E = -1.12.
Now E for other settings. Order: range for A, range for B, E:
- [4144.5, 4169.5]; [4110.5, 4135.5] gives -1.09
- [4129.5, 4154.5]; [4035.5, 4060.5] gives -1.23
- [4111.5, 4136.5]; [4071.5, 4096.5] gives -1.16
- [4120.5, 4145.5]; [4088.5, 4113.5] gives -1.12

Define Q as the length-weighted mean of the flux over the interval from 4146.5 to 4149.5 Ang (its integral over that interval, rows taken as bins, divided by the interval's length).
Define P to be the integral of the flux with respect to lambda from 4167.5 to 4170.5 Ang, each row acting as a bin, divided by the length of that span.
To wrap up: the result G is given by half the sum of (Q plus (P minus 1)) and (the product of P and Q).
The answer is 74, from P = 11.5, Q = 11.0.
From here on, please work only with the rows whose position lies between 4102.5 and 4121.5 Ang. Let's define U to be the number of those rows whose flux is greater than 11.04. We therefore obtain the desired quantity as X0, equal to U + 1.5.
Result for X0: 5.5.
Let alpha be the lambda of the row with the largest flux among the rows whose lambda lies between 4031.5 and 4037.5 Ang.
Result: 4037 Ang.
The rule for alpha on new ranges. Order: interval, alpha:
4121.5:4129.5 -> 4125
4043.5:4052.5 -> 4052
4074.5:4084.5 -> 4084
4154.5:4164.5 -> 4164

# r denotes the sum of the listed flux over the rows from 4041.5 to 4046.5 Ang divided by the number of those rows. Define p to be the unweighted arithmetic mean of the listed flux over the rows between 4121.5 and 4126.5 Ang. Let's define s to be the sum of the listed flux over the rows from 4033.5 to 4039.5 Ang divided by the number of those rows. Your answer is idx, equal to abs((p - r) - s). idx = 12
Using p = 11.1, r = 11.3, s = 12.0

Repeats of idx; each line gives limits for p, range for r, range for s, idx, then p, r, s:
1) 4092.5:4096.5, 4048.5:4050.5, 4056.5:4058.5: 13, 10.2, 11.8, 11.5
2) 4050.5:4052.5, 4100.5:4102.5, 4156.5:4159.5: 8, 12.1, 8.8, 11.0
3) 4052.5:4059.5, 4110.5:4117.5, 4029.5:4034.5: 10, 11.8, 10.1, 11.8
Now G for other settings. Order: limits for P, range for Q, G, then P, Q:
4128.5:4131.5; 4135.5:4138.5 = 73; 10.6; 11.8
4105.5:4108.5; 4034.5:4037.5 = 65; 9.1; 12.0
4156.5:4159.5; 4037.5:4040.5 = 77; 11.0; 12.1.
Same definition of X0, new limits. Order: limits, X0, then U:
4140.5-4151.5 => 8.5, 7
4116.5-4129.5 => 10.5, 9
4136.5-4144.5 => 9.5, 8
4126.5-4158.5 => 15.5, 14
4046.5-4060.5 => 15.5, 14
